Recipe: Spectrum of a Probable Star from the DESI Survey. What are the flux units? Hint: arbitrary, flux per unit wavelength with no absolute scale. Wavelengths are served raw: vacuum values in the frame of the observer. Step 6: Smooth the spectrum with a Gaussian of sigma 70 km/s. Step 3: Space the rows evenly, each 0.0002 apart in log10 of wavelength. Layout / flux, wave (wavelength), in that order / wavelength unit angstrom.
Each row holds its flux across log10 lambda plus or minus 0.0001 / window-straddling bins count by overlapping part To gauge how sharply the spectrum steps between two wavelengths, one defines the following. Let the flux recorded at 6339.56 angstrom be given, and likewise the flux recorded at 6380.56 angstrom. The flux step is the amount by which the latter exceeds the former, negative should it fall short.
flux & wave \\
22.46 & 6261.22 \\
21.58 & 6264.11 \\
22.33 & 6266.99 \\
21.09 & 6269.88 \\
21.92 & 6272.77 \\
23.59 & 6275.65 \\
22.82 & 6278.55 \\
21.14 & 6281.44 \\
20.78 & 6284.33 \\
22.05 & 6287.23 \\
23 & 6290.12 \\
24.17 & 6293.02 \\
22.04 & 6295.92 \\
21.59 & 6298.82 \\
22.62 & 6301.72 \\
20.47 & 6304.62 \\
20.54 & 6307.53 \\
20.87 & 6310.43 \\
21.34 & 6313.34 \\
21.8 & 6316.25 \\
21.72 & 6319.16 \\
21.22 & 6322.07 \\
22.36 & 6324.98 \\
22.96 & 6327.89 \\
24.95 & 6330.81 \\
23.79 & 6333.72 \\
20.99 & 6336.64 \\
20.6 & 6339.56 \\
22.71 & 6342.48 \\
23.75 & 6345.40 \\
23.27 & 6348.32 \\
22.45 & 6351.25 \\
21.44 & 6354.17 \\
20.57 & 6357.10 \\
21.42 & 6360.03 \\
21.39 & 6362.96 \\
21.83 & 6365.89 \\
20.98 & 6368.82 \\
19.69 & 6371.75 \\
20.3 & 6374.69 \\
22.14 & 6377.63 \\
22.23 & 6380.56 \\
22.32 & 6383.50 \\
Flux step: 1.6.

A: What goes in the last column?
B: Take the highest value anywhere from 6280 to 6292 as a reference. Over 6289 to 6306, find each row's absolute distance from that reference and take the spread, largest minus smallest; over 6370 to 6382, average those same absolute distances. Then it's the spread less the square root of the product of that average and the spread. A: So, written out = 0.33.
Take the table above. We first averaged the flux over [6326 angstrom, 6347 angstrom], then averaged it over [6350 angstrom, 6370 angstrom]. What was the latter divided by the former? 0.94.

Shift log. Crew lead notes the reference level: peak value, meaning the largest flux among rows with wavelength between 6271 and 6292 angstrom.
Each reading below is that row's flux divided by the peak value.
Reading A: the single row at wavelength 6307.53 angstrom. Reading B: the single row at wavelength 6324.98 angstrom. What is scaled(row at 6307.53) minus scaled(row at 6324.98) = -0.077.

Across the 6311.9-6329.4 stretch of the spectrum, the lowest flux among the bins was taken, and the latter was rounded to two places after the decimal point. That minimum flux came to 21.22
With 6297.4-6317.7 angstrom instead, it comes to 20.47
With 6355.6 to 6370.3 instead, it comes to 20.57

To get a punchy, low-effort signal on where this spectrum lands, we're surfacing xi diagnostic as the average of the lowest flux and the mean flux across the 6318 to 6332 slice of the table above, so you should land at 21.9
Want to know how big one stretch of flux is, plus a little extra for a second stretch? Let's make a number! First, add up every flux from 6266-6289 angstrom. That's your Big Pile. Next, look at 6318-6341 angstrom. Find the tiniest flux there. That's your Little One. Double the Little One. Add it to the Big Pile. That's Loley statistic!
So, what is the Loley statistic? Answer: 217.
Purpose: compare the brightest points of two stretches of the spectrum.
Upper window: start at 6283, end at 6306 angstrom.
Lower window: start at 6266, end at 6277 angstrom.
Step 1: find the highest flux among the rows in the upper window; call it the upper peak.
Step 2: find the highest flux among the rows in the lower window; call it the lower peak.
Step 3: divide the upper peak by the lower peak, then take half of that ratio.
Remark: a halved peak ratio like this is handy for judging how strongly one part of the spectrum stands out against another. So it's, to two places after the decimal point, 0.51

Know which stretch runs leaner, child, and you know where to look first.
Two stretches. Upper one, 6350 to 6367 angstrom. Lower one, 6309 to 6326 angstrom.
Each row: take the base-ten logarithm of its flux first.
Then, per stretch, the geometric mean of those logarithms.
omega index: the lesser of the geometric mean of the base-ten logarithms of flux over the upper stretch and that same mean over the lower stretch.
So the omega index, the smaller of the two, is 1.33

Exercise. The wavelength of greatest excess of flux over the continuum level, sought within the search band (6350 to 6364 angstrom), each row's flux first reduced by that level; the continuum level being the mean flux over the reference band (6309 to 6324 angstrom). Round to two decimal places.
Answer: 6351.25 angstrom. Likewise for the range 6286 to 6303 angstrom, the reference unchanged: 6293.02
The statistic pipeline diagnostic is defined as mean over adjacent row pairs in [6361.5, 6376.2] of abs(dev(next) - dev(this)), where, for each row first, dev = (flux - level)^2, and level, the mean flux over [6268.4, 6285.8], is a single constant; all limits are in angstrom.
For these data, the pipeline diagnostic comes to 1.8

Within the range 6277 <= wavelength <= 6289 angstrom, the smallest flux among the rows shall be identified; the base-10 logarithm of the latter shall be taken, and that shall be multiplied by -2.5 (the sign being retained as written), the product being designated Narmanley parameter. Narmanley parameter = -3.29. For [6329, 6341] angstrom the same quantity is -3.28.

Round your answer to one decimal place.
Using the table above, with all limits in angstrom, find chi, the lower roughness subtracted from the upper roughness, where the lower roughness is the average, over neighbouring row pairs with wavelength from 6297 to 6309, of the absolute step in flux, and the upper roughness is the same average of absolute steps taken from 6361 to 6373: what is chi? -0.2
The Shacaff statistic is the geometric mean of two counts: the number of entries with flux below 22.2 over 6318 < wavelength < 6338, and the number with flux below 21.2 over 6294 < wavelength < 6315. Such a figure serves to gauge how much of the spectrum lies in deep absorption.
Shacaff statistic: 3.0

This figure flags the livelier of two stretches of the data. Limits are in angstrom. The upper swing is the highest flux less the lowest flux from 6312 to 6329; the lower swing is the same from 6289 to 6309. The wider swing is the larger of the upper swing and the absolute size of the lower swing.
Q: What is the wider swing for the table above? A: 3.7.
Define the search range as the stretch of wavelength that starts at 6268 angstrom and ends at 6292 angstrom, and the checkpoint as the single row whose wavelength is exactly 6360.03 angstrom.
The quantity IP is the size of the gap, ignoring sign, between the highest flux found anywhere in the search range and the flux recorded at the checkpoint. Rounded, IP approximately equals 2.2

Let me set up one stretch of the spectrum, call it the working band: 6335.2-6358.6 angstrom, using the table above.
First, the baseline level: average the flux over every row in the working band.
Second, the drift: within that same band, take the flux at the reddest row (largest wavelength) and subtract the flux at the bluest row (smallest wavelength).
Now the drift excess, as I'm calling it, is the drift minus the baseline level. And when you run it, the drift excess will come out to -22.4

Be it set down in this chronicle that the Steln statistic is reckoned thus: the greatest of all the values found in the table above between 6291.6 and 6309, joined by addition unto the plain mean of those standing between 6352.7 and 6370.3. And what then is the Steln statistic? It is 45.4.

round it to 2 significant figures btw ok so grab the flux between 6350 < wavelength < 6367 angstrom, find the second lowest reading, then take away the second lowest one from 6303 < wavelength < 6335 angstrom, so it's 0.85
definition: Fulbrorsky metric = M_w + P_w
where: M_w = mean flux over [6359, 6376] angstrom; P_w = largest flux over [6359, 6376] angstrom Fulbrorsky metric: 42.8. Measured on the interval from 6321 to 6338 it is 47.7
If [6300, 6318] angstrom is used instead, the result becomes 43.9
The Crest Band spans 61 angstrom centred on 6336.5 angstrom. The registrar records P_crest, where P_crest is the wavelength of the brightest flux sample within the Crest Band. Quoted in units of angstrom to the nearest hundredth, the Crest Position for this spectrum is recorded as 6330.81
